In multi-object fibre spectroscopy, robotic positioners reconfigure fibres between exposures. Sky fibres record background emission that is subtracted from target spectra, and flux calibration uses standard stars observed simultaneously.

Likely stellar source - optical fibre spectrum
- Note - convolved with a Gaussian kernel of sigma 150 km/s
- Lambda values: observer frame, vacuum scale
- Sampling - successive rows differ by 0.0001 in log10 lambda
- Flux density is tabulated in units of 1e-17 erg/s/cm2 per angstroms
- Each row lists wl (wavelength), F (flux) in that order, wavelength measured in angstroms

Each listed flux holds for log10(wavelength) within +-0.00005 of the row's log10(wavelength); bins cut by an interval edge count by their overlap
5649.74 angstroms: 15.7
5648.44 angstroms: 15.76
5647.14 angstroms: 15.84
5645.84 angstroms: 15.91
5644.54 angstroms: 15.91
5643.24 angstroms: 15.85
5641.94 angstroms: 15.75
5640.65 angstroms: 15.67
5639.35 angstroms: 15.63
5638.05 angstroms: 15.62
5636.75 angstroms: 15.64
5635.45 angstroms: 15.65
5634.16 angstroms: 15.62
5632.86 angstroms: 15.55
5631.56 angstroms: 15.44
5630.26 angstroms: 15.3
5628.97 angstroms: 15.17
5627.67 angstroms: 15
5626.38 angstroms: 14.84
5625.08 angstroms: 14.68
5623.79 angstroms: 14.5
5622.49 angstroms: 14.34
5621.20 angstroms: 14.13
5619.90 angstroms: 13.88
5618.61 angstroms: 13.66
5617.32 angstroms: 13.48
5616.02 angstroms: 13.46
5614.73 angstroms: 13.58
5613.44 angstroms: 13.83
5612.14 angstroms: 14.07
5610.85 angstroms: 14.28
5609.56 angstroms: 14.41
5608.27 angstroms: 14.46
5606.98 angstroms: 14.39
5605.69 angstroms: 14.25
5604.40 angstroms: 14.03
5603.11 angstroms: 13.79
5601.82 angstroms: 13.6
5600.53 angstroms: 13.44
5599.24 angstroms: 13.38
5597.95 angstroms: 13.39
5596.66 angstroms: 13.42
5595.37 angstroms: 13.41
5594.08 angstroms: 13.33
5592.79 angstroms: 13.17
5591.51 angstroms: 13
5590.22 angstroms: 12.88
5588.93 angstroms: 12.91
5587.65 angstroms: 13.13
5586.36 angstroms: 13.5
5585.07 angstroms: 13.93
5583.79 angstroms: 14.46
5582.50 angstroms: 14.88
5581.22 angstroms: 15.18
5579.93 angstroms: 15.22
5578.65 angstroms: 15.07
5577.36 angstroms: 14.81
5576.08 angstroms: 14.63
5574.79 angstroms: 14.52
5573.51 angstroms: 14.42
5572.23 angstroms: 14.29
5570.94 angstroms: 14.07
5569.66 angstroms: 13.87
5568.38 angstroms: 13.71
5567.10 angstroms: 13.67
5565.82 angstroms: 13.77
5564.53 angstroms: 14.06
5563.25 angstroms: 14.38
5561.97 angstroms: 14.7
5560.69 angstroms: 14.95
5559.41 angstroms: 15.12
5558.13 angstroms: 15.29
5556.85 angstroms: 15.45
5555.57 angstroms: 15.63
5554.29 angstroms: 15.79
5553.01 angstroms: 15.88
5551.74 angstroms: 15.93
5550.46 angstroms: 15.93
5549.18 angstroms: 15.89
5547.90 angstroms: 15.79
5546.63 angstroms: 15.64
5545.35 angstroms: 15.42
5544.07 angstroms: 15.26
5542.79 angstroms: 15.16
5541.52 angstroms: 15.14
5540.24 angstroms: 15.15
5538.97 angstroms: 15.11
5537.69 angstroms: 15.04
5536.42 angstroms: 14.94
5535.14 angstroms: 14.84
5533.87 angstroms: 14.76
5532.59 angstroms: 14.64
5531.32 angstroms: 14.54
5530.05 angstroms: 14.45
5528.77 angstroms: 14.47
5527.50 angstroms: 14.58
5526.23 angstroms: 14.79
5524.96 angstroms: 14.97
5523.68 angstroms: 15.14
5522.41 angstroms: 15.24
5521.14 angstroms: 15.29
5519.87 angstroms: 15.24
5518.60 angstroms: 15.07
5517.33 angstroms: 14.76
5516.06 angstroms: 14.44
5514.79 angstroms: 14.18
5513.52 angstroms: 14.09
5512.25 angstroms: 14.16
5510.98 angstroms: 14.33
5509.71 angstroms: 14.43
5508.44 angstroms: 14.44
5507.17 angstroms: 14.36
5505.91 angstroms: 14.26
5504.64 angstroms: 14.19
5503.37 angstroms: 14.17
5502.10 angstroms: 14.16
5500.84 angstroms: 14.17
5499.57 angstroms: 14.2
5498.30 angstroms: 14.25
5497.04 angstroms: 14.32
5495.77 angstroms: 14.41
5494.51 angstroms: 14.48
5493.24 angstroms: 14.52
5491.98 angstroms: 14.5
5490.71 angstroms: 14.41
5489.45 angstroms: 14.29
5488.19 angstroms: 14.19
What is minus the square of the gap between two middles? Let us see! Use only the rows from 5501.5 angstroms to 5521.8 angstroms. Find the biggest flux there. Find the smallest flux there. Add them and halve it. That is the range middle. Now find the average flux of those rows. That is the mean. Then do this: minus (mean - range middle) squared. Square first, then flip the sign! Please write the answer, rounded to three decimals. -0.047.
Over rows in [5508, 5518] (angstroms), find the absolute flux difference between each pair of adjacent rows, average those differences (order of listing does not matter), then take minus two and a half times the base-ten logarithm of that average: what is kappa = 2.1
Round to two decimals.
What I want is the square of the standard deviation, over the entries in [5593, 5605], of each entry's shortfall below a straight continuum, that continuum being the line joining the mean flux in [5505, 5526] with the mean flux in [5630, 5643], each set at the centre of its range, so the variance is 0.04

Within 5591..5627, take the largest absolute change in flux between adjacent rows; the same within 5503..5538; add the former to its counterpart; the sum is 0.57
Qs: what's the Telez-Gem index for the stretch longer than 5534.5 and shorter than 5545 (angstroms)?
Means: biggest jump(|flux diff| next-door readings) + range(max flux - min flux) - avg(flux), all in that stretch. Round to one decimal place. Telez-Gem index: -14.6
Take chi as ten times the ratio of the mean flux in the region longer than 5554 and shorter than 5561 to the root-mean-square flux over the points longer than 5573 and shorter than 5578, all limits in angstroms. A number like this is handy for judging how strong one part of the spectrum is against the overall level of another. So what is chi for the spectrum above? 10.5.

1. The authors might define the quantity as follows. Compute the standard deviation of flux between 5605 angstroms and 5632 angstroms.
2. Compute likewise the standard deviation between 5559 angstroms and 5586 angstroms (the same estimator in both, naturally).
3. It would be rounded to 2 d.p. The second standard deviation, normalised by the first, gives 0.87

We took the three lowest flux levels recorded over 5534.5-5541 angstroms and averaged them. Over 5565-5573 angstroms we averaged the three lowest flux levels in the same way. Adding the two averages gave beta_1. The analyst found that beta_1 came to 28.7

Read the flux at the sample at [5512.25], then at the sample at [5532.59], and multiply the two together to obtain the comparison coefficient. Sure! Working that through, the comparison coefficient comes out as 207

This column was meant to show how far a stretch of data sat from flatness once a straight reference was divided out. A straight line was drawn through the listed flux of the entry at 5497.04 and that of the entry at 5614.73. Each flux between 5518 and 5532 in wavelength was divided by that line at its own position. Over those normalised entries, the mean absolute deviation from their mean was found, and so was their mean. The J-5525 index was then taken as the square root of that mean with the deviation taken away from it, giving 1.02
